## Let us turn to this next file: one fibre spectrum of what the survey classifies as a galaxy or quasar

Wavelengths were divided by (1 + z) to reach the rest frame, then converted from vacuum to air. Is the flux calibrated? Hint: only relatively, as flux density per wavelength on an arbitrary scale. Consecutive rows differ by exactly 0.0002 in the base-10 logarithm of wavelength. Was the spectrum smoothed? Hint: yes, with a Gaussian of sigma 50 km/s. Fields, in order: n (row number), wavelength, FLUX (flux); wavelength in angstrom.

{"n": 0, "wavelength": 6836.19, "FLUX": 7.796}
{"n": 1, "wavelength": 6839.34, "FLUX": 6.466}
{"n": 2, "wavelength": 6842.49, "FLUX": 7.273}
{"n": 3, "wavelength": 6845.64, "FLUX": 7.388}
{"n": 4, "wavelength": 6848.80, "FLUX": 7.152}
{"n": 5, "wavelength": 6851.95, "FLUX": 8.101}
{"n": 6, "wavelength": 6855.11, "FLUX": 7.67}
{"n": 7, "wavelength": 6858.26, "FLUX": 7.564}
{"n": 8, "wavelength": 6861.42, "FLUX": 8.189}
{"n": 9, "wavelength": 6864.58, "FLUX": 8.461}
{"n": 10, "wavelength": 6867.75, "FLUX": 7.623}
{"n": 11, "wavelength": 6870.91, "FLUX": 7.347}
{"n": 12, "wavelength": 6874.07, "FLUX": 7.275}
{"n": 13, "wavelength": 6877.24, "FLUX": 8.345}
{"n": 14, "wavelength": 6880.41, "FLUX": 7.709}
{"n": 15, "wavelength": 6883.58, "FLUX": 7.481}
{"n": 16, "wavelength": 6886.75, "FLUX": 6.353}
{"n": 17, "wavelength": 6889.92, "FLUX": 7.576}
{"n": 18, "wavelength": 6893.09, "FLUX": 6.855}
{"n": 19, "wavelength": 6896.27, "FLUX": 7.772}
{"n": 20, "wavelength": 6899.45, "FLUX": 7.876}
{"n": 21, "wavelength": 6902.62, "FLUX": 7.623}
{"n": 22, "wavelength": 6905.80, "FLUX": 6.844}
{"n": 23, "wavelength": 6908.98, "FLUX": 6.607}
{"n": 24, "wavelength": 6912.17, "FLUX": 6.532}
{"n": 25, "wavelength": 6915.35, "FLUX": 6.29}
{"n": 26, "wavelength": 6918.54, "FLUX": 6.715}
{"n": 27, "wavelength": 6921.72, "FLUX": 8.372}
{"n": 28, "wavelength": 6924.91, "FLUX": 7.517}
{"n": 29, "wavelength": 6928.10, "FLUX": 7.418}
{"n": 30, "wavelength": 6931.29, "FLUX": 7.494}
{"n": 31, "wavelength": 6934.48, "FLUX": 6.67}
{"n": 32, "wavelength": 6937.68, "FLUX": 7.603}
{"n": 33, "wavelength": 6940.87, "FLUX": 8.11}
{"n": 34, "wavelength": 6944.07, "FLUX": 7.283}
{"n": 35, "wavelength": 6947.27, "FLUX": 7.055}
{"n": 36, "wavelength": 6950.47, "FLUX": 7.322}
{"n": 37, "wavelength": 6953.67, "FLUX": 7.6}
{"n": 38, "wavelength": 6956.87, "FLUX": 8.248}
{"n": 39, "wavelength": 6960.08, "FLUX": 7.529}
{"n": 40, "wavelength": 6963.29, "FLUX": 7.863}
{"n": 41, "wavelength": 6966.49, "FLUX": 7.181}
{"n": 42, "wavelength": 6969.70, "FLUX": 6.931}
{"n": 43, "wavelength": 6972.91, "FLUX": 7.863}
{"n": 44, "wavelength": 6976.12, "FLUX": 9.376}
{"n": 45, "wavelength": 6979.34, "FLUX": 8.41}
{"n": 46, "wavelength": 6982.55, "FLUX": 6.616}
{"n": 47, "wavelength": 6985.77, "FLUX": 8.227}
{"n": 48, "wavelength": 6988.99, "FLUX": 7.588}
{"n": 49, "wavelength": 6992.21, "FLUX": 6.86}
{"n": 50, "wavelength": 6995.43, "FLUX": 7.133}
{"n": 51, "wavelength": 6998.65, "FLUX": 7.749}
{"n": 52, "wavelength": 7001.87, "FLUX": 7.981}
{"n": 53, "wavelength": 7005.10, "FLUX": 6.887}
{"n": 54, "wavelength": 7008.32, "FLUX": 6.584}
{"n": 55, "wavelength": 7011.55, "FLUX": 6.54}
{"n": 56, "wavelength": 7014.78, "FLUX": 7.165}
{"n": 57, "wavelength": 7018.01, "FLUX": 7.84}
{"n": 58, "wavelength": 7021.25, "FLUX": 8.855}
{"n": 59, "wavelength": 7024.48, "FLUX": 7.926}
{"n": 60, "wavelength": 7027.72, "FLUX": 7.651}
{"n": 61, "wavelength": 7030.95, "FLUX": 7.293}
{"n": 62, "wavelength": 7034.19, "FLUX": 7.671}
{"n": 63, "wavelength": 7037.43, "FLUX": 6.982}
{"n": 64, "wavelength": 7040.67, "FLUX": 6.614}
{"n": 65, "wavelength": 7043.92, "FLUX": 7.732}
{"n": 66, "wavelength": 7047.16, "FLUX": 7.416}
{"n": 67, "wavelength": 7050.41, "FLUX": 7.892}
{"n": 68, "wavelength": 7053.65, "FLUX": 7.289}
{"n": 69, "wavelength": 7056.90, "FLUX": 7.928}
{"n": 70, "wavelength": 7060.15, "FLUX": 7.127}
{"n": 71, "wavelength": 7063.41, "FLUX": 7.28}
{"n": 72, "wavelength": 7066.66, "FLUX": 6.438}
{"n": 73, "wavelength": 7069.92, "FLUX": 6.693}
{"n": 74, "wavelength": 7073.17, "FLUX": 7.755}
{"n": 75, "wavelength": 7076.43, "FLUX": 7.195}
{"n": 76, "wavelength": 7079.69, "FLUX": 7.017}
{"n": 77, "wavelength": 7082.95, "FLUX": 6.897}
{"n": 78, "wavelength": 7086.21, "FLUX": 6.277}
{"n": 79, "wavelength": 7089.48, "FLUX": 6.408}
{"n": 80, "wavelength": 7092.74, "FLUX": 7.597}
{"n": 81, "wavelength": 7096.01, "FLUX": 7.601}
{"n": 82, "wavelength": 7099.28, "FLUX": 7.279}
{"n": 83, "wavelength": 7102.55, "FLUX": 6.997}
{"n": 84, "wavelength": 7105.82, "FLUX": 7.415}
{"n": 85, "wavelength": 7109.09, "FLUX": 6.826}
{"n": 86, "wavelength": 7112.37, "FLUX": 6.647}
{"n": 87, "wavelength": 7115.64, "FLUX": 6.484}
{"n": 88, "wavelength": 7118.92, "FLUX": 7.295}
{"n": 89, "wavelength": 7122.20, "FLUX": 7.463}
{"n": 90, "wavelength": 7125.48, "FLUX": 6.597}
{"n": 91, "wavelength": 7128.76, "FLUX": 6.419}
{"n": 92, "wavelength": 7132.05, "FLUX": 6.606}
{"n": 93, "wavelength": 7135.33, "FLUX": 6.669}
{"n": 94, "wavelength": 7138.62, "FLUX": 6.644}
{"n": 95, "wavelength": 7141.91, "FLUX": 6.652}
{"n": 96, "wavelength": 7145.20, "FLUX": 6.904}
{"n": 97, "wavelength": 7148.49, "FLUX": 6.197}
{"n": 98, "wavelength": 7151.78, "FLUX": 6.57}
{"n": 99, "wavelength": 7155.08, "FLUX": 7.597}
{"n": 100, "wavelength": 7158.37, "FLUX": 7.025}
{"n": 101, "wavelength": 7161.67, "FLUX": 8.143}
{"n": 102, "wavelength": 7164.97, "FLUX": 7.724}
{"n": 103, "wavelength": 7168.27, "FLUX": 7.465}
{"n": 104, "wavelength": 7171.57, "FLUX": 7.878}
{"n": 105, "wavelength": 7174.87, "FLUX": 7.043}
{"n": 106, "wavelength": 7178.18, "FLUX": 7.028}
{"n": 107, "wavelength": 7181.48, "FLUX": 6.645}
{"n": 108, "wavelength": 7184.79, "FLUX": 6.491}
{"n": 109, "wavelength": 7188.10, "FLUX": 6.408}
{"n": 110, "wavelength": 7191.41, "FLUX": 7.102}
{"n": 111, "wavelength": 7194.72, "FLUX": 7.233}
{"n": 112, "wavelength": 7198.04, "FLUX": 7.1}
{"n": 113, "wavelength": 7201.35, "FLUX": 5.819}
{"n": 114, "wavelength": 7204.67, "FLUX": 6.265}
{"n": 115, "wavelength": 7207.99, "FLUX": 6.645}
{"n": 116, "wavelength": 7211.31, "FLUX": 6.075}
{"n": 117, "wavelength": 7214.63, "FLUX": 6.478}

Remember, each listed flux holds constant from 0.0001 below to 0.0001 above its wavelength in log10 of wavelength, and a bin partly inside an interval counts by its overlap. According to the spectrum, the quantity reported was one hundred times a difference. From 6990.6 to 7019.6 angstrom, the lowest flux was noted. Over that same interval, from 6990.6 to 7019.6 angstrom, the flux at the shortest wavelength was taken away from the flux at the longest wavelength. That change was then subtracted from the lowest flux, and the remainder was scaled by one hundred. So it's 556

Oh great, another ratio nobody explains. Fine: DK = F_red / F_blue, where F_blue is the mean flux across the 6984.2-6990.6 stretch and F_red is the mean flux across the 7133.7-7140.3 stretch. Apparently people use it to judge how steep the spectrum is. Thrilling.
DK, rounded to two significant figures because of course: 0.84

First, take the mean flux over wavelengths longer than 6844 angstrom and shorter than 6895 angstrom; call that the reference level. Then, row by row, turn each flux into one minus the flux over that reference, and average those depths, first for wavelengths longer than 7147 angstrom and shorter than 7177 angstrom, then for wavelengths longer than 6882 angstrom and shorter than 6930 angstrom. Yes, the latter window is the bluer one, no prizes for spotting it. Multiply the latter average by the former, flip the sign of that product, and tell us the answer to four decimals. -0.0018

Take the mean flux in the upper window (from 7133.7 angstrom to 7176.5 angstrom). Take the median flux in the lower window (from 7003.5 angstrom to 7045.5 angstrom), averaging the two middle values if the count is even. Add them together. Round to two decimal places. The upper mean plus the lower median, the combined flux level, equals 14.41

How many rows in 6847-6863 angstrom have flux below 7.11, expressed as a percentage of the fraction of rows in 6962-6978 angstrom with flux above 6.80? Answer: 0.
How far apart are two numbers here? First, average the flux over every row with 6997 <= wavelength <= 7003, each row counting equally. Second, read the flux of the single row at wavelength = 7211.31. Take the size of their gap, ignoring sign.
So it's 1.8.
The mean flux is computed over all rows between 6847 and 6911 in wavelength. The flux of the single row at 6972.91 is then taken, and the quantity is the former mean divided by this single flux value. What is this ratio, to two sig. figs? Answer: 0.96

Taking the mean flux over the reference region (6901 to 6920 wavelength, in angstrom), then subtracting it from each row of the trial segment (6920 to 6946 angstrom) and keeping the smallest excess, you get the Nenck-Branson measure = -0.10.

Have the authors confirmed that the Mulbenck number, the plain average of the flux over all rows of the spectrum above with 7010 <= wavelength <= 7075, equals 7.4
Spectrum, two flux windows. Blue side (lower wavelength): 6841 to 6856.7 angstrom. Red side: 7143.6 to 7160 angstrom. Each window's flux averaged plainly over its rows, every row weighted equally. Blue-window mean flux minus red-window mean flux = 0.66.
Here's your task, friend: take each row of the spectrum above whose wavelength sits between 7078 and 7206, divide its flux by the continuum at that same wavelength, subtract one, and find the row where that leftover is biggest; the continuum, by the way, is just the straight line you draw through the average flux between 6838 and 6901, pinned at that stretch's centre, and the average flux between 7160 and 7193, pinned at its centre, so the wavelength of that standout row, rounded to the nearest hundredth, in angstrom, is 7161.67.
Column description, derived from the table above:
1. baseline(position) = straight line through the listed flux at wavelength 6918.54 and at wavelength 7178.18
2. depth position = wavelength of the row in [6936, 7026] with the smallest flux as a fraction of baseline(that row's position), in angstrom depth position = 7011.55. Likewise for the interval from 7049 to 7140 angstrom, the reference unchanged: 7086.21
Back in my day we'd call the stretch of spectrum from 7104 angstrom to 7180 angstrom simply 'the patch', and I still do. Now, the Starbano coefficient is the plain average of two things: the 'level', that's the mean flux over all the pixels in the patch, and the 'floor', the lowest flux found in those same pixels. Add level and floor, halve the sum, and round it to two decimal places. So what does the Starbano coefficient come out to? 6.60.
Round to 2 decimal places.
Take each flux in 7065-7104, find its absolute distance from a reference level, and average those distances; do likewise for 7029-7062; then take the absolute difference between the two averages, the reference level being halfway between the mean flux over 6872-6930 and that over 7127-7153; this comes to 0.12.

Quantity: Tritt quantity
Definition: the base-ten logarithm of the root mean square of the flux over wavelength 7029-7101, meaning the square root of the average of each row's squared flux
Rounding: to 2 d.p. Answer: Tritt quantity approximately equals 0.86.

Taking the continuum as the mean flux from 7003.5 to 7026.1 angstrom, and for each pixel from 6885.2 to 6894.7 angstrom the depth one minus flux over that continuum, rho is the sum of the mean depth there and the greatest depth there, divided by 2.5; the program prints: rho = 0.08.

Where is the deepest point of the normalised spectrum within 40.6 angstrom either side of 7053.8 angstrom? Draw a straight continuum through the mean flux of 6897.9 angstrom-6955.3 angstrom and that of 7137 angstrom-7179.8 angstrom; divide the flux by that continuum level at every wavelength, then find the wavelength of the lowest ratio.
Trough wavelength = 7086.21 angstrom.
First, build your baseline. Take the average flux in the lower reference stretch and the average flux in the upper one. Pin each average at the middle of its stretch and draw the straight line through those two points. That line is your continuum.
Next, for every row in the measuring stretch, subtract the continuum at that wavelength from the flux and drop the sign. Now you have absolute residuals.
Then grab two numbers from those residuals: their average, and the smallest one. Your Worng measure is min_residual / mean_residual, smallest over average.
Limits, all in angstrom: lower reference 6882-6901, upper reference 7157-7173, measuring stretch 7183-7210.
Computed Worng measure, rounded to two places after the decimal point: 0.43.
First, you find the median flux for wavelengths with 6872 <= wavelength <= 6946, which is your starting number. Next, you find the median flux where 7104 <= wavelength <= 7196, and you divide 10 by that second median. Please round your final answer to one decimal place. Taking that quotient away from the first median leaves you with 6.0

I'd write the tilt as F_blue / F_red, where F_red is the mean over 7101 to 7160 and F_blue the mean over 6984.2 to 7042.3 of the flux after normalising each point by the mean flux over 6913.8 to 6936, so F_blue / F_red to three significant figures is 1.09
